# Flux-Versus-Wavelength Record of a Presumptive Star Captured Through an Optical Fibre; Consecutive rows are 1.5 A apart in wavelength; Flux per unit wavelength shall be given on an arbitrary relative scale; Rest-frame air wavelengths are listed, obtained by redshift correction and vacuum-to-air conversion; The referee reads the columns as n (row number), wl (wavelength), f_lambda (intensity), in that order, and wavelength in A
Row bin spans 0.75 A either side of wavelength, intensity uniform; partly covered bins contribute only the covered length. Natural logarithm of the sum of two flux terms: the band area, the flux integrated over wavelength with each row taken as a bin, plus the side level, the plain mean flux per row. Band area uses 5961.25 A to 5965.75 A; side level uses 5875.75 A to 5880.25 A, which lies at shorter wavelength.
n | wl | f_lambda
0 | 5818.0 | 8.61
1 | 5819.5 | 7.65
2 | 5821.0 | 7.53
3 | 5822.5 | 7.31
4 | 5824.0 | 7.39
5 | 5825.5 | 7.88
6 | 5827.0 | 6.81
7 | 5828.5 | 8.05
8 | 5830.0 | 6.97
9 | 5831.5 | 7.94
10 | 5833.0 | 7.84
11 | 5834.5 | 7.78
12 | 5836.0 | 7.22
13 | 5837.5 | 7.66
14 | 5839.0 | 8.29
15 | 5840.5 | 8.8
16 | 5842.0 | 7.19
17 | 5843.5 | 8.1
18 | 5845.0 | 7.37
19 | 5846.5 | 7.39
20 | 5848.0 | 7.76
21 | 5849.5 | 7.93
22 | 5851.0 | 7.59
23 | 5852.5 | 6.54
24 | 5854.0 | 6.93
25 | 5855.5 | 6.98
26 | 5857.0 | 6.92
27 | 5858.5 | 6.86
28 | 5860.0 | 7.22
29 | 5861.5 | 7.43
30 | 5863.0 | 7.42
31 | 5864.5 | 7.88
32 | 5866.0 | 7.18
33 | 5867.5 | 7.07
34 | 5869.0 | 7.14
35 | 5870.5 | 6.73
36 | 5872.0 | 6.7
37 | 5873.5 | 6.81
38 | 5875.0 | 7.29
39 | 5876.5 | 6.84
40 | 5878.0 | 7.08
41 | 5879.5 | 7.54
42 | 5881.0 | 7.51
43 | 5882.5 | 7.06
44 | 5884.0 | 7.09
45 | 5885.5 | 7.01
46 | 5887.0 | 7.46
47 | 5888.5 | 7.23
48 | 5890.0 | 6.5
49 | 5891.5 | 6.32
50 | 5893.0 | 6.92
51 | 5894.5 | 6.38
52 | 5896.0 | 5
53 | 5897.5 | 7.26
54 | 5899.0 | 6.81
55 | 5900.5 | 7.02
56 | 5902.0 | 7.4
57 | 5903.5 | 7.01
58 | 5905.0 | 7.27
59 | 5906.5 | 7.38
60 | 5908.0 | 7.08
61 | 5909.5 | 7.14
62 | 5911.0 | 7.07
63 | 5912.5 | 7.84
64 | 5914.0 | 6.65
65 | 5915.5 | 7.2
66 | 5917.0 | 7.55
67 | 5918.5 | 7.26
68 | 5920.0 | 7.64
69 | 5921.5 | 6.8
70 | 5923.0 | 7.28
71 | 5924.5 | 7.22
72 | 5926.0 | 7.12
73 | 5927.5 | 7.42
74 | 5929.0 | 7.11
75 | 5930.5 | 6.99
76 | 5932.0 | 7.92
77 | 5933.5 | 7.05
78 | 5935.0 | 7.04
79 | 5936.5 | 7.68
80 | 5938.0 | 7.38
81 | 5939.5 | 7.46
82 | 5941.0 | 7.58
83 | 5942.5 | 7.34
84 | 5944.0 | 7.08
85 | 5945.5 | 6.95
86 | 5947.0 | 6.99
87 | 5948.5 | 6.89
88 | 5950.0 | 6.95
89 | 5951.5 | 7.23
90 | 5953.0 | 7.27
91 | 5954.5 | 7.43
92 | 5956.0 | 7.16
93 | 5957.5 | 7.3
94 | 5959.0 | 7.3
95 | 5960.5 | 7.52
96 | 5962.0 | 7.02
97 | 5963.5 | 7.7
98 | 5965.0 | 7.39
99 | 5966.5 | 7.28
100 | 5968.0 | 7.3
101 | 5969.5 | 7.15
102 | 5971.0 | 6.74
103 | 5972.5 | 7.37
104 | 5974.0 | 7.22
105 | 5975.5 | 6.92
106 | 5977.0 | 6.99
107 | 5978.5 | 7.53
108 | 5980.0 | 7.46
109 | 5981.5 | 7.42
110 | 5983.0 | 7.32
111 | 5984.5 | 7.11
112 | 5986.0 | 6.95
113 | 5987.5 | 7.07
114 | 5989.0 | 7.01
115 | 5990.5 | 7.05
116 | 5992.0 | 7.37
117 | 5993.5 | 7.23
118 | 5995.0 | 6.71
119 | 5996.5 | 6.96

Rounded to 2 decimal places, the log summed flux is 3.70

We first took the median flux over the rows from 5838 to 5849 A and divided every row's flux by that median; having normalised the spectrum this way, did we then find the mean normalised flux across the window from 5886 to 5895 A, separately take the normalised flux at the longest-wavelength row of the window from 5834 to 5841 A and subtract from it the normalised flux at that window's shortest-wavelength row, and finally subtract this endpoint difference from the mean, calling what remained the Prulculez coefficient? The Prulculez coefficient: 0.75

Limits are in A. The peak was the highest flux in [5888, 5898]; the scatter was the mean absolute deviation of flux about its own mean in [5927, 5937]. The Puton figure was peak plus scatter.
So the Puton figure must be 7.6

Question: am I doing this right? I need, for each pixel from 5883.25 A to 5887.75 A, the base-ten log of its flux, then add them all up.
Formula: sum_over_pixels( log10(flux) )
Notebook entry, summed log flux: 2.57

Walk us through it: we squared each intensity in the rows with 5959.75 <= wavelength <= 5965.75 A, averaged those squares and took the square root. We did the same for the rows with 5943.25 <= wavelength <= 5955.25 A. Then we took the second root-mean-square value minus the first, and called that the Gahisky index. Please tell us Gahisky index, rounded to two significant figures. -0.31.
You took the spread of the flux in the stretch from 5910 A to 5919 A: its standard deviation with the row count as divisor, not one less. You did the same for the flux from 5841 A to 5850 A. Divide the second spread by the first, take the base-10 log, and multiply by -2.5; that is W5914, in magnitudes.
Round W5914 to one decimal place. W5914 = 0.1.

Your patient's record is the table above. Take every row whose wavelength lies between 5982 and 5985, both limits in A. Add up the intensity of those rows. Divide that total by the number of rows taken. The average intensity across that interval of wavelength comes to 7.2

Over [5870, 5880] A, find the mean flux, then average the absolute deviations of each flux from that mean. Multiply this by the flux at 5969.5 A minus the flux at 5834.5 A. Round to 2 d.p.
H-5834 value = -0.16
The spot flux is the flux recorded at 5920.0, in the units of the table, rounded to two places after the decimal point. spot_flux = 7.64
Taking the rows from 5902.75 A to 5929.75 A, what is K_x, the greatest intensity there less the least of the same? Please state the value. 1.19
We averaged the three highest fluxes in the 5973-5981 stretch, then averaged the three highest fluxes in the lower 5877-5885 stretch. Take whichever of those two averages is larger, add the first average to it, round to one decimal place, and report 14.8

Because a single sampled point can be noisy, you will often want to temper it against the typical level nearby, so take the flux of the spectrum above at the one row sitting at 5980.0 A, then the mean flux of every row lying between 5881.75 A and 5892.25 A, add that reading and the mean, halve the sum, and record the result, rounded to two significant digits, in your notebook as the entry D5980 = 7.2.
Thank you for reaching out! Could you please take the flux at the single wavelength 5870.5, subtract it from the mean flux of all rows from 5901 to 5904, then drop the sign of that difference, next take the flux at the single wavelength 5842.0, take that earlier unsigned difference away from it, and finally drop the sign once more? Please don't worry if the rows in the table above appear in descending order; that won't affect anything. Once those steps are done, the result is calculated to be 6.7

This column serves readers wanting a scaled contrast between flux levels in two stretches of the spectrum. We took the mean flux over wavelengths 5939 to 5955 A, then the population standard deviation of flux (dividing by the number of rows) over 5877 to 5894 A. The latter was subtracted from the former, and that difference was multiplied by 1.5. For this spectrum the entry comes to 10.2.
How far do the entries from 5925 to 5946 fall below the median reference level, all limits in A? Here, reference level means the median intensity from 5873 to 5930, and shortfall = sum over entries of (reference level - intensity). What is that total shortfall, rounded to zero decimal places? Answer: -3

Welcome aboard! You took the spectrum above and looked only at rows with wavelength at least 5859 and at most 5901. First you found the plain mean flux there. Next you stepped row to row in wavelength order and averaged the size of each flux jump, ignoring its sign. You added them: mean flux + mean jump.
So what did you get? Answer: 7.42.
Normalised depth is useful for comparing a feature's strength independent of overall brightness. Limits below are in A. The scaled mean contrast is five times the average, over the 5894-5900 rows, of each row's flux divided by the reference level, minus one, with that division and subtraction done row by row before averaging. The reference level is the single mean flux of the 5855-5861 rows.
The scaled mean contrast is -0.45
